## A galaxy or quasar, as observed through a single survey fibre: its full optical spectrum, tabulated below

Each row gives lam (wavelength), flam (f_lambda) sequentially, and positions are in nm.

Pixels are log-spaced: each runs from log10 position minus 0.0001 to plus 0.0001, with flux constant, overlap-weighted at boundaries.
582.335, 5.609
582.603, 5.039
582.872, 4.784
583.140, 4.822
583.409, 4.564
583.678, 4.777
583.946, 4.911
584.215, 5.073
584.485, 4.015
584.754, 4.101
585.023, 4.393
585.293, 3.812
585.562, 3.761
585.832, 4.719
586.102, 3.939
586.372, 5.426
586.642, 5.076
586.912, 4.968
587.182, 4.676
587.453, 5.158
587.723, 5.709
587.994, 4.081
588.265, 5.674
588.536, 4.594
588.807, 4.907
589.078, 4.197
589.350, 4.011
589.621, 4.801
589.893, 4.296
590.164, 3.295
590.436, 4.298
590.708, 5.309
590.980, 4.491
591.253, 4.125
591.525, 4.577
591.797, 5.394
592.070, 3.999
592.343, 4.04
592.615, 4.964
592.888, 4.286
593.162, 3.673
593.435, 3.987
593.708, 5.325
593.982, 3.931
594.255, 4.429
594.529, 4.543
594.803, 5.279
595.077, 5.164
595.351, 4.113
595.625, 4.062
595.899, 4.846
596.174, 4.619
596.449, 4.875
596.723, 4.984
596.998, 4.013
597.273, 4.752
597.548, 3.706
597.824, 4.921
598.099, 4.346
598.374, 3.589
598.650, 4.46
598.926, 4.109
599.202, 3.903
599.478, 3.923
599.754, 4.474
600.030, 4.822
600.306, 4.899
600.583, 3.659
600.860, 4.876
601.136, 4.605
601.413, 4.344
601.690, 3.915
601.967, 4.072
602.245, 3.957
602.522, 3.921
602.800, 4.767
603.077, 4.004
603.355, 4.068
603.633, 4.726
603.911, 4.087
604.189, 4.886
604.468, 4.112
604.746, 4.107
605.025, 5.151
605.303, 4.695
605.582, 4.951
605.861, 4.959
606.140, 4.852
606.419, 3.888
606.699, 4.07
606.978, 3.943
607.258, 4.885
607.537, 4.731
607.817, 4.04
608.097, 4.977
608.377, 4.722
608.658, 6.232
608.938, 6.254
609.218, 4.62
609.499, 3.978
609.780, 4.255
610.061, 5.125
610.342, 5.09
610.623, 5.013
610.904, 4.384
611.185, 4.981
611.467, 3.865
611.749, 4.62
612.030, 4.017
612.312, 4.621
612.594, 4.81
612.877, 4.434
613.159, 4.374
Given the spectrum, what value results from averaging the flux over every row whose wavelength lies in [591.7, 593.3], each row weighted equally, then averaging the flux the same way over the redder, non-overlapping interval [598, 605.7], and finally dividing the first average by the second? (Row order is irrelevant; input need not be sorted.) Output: 1.01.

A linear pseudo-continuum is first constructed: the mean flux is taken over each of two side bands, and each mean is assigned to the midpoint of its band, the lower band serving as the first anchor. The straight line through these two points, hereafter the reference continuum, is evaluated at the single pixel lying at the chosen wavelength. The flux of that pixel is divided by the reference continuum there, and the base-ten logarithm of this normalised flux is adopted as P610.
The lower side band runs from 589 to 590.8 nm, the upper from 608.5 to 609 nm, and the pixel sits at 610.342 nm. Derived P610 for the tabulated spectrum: -0.10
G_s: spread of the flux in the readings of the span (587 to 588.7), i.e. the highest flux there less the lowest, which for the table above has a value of 1.63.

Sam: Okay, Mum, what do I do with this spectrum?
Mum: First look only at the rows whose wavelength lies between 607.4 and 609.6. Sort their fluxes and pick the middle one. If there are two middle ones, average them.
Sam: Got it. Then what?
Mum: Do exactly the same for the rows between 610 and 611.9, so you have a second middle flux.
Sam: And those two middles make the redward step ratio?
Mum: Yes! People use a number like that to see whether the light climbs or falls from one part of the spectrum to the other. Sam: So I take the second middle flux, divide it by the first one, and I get 1.05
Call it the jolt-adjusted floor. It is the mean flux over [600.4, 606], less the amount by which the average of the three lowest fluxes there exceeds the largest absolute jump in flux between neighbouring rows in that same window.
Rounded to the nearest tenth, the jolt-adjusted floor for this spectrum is 1.8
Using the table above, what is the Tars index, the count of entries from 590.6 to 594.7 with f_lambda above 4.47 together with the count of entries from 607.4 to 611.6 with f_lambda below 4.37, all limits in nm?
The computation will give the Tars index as 11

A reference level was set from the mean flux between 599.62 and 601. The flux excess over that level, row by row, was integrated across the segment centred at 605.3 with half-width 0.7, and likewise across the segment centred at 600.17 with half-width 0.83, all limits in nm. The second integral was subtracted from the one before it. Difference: 0.49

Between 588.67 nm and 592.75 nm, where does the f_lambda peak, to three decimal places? 591.797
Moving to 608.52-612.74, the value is 608.938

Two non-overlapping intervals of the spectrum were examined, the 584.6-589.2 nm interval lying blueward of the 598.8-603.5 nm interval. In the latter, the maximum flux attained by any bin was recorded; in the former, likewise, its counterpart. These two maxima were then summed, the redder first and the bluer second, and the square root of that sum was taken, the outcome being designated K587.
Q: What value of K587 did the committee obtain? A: 3.26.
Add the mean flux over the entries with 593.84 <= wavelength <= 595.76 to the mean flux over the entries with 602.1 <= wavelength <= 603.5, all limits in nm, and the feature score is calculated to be 8.6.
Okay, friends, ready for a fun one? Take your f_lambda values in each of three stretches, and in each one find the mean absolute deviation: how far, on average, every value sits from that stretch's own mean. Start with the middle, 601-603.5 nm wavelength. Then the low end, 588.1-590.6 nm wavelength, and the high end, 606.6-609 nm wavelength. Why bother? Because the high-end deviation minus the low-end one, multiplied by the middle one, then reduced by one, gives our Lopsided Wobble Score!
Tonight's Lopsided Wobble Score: -0.96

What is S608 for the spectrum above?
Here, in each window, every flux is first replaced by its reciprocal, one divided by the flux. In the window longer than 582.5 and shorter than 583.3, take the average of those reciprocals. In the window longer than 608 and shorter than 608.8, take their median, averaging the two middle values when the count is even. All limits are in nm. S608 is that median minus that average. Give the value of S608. 0.00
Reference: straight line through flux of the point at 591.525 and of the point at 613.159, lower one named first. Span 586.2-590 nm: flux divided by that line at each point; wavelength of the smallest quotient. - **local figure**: 589.350 nm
